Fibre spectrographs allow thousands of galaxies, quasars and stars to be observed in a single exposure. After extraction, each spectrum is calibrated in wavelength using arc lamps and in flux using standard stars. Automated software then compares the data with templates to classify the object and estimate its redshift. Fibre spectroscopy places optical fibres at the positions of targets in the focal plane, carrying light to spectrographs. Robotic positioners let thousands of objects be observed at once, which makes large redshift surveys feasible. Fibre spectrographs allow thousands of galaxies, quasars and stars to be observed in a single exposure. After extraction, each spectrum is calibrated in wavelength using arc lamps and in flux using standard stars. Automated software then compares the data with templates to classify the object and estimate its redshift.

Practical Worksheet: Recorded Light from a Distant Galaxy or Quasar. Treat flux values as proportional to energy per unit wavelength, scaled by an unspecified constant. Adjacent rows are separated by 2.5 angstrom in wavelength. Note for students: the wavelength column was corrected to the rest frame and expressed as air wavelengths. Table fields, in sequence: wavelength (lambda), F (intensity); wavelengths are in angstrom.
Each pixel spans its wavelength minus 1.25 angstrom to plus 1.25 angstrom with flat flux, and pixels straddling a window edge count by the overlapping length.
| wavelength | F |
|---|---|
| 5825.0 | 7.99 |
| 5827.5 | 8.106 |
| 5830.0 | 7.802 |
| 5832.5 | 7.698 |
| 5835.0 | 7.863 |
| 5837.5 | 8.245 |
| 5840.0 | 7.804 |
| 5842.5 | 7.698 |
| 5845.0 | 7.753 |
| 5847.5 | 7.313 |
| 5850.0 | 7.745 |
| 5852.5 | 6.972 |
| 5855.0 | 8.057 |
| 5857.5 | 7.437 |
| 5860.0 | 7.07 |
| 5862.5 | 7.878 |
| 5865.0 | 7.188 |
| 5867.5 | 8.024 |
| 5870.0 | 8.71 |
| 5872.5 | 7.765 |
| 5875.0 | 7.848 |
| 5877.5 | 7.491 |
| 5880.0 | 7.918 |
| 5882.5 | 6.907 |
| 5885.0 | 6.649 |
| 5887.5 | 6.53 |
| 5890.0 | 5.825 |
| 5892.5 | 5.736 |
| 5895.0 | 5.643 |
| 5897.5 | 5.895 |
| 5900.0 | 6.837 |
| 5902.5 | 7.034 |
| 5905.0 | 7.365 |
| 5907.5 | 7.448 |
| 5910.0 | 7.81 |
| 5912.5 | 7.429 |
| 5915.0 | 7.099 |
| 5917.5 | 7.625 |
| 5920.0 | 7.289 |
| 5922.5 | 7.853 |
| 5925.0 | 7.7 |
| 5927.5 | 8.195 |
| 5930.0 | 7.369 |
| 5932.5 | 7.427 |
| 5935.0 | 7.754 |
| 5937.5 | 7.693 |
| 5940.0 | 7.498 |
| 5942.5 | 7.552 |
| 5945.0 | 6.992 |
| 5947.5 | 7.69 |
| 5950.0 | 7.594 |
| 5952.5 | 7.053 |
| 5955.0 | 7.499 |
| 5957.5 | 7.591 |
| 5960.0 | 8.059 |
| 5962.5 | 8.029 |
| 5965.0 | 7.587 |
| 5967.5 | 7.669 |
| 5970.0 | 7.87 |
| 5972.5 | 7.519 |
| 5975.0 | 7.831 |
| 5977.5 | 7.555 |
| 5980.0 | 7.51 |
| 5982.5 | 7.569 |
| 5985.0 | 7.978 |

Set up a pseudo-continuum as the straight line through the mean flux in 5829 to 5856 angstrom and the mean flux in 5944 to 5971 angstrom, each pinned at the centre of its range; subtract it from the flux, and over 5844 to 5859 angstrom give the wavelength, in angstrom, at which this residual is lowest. 5852.5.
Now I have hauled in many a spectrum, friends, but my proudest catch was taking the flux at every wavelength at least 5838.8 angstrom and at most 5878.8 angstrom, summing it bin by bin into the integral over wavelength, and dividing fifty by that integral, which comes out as 0.16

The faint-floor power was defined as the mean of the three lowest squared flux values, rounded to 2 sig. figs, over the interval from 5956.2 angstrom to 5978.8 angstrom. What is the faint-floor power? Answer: 57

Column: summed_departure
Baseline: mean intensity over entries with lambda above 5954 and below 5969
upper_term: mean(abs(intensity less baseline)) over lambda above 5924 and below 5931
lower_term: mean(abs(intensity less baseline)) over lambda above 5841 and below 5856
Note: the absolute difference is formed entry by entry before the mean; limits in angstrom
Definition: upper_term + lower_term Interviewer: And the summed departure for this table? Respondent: 0.55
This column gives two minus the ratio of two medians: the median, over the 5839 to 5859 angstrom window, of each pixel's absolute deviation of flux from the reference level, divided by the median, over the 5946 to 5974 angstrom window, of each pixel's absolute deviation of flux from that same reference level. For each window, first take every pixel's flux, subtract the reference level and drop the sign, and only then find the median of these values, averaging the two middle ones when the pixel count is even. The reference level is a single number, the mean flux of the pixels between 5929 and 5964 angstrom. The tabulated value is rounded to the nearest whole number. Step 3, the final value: 0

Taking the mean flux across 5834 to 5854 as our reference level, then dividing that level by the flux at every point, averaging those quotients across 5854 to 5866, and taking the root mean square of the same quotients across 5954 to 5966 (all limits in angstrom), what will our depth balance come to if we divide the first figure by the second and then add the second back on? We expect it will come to 2.02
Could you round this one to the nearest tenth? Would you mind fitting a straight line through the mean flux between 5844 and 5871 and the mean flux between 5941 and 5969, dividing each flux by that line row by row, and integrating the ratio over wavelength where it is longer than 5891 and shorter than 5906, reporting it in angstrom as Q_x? 12.6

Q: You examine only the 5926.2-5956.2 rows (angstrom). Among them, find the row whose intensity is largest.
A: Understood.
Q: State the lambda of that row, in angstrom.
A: 5927.5 angstrom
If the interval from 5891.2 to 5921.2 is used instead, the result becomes 5910.0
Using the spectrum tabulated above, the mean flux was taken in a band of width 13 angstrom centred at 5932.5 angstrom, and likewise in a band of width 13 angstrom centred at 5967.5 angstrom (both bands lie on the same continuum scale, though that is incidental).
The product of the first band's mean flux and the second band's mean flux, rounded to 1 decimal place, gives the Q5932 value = 59.5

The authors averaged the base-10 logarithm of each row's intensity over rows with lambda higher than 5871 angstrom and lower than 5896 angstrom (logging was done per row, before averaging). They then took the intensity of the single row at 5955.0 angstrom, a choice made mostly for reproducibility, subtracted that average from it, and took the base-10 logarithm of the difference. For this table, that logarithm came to 0.824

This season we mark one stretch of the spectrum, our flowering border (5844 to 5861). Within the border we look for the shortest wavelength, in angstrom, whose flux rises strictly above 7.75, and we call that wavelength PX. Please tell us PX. 5845.0 angstrom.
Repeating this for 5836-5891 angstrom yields 5837.5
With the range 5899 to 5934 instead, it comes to 5910.0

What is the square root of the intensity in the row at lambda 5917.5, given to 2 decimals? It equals 2.76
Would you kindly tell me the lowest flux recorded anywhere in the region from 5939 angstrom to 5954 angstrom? 6.992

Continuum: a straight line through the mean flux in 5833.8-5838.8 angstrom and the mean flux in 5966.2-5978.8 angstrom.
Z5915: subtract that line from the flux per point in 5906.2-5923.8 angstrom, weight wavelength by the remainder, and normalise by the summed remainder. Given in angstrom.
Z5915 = 5914.4 angstrom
